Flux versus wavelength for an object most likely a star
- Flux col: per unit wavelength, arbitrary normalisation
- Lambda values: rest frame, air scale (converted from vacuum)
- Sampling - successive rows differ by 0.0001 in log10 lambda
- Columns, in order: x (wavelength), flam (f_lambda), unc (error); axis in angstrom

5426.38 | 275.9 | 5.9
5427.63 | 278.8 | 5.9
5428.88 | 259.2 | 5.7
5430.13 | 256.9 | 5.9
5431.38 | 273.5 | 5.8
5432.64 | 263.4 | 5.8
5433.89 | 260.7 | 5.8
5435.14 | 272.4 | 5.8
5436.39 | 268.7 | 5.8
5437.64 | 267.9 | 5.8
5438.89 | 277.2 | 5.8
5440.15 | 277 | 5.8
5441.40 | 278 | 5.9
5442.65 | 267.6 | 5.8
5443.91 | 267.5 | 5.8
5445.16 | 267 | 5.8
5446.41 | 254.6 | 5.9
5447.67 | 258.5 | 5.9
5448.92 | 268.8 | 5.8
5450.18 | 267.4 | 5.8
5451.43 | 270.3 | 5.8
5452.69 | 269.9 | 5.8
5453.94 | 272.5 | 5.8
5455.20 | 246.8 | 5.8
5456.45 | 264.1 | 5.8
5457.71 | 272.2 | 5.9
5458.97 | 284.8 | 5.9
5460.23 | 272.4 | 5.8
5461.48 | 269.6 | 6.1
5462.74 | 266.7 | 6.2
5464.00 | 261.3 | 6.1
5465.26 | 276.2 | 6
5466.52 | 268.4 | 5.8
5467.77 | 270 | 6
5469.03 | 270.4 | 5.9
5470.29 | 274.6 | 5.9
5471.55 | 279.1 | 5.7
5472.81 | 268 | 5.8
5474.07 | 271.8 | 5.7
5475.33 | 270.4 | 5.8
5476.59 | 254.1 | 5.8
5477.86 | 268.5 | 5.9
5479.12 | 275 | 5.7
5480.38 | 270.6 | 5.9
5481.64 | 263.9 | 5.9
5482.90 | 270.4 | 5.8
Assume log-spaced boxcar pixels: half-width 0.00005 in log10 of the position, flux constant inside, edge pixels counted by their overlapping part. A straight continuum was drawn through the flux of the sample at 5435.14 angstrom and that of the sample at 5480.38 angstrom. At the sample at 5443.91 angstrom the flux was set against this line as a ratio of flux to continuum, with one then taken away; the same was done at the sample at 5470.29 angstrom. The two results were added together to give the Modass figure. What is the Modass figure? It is 0.00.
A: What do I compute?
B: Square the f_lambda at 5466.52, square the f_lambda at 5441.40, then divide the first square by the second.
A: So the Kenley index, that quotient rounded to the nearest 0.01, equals 0.93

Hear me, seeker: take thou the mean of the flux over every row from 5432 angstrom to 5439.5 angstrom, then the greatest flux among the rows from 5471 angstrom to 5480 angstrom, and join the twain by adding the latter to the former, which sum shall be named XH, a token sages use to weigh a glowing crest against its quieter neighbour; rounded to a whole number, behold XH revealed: 547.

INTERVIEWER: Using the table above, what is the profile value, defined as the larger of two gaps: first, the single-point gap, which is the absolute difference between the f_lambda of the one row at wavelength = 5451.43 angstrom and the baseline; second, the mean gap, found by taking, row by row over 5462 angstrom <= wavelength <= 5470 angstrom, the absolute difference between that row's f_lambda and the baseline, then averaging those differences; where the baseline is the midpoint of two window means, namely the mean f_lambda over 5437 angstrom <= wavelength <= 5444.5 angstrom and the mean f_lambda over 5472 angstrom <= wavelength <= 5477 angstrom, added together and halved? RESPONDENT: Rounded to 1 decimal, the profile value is 3.4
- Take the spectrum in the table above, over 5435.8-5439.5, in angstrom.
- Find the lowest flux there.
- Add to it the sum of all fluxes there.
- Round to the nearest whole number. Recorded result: 1082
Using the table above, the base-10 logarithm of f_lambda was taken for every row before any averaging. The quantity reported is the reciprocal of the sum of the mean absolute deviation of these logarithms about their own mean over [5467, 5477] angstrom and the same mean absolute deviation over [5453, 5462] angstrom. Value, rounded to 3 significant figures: 50.4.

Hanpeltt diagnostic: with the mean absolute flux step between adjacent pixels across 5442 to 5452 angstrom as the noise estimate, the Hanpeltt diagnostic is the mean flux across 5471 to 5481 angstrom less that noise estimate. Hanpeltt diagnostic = 265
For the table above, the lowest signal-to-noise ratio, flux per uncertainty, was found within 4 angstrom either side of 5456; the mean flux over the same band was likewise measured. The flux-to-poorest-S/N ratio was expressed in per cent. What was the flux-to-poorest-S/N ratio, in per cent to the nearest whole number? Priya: 631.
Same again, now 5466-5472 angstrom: 606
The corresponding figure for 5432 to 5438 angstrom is 593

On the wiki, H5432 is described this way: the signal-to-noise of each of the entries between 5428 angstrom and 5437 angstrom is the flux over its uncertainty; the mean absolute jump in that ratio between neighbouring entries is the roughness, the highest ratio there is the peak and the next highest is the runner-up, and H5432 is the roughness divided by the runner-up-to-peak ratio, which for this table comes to 1.74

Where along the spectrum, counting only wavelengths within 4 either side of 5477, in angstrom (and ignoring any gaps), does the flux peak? 5479.12 angstrom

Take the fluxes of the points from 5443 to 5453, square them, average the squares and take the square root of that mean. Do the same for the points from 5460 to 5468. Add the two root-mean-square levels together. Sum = 535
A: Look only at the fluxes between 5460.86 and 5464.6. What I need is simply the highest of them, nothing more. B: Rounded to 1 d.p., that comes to 269.6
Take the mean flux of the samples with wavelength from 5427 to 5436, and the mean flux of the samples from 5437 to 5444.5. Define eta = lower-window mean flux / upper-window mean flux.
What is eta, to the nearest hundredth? 0.98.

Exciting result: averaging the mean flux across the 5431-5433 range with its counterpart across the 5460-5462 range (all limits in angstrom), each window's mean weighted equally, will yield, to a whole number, 270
